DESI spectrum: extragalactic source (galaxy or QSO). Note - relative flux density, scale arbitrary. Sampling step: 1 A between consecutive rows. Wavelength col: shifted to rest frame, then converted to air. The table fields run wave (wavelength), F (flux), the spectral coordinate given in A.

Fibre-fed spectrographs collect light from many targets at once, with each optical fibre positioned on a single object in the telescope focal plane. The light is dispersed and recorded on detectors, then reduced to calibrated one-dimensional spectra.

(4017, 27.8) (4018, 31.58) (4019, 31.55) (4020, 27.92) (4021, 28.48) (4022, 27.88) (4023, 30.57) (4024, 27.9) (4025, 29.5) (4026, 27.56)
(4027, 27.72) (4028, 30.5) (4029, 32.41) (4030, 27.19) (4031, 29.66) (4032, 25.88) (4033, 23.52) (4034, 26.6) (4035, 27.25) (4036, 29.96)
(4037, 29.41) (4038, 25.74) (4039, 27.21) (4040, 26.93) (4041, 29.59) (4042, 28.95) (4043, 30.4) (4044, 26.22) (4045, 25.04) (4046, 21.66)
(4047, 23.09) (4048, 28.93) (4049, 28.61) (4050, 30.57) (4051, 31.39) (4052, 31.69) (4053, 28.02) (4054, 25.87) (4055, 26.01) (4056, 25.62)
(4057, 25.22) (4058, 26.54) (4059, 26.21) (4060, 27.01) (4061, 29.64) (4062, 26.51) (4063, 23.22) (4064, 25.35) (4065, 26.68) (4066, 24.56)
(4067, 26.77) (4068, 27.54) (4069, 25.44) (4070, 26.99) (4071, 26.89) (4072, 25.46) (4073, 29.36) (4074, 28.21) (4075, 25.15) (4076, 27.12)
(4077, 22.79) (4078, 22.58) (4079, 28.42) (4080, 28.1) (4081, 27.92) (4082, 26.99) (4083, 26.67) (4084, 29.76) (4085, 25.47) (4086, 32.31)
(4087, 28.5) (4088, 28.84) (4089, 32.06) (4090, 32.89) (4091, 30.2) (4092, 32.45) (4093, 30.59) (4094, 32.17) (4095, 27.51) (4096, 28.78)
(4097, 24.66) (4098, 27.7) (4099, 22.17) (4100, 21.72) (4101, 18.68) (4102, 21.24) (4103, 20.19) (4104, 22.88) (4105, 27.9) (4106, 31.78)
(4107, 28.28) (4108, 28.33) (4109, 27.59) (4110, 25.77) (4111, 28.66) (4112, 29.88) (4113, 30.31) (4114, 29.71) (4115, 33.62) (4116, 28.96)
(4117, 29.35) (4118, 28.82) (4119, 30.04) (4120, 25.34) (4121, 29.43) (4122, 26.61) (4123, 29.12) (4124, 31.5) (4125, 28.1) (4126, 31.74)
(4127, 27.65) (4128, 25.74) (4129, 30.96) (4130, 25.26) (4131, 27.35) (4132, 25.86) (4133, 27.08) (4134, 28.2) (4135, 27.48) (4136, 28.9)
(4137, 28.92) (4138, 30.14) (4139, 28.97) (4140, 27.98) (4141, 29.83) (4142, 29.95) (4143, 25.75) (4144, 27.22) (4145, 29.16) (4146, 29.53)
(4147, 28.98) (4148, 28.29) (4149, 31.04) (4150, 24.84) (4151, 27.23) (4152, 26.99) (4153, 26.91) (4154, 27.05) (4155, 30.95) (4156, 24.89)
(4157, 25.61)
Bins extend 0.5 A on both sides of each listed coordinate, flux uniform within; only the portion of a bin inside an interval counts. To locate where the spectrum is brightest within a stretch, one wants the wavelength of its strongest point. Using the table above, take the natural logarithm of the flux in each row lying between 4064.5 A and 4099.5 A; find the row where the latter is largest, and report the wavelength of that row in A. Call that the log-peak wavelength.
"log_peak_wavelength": 4090 A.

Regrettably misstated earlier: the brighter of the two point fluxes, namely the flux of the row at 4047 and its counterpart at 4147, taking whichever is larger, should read 29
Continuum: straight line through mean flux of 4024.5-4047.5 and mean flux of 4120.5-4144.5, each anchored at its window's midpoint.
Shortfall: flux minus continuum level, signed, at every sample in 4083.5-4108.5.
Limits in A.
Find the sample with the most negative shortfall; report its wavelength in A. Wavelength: 4101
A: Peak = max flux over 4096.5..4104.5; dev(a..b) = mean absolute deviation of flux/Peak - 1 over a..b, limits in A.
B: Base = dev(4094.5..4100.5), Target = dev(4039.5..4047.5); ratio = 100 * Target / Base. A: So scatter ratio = 96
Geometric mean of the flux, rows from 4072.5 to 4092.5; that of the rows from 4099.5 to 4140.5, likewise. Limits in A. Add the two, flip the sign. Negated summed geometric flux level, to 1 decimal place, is -55.7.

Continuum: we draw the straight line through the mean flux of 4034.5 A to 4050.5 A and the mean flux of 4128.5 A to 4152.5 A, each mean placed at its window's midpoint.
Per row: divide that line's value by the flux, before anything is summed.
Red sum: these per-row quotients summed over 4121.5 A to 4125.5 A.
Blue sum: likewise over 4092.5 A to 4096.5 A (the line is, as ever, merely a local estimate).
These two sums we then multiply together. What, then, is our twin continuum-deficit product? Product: 14.7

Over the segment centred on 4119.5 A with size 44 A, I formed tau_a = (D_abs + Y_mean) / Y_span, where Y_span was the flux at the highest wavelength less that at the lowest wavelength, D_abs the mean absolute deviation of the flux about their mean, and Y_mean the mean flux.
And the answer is 14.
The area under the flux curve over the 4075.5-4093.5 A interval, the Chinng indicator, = 514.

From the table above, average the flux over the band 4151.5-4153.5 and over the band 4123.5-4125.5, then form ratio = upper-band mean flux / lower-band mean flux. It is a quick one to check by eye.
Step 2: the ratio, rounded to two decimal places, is 0.90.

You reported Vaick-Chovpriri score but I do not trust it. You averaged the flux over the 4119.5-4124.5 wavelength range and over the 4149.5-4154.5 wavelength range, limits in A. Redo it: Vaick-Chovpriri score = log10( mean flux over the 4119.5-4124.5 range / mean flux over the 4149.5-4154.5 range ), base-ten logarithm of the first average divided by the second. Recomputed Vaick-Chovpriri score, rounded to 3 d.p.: 0.028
